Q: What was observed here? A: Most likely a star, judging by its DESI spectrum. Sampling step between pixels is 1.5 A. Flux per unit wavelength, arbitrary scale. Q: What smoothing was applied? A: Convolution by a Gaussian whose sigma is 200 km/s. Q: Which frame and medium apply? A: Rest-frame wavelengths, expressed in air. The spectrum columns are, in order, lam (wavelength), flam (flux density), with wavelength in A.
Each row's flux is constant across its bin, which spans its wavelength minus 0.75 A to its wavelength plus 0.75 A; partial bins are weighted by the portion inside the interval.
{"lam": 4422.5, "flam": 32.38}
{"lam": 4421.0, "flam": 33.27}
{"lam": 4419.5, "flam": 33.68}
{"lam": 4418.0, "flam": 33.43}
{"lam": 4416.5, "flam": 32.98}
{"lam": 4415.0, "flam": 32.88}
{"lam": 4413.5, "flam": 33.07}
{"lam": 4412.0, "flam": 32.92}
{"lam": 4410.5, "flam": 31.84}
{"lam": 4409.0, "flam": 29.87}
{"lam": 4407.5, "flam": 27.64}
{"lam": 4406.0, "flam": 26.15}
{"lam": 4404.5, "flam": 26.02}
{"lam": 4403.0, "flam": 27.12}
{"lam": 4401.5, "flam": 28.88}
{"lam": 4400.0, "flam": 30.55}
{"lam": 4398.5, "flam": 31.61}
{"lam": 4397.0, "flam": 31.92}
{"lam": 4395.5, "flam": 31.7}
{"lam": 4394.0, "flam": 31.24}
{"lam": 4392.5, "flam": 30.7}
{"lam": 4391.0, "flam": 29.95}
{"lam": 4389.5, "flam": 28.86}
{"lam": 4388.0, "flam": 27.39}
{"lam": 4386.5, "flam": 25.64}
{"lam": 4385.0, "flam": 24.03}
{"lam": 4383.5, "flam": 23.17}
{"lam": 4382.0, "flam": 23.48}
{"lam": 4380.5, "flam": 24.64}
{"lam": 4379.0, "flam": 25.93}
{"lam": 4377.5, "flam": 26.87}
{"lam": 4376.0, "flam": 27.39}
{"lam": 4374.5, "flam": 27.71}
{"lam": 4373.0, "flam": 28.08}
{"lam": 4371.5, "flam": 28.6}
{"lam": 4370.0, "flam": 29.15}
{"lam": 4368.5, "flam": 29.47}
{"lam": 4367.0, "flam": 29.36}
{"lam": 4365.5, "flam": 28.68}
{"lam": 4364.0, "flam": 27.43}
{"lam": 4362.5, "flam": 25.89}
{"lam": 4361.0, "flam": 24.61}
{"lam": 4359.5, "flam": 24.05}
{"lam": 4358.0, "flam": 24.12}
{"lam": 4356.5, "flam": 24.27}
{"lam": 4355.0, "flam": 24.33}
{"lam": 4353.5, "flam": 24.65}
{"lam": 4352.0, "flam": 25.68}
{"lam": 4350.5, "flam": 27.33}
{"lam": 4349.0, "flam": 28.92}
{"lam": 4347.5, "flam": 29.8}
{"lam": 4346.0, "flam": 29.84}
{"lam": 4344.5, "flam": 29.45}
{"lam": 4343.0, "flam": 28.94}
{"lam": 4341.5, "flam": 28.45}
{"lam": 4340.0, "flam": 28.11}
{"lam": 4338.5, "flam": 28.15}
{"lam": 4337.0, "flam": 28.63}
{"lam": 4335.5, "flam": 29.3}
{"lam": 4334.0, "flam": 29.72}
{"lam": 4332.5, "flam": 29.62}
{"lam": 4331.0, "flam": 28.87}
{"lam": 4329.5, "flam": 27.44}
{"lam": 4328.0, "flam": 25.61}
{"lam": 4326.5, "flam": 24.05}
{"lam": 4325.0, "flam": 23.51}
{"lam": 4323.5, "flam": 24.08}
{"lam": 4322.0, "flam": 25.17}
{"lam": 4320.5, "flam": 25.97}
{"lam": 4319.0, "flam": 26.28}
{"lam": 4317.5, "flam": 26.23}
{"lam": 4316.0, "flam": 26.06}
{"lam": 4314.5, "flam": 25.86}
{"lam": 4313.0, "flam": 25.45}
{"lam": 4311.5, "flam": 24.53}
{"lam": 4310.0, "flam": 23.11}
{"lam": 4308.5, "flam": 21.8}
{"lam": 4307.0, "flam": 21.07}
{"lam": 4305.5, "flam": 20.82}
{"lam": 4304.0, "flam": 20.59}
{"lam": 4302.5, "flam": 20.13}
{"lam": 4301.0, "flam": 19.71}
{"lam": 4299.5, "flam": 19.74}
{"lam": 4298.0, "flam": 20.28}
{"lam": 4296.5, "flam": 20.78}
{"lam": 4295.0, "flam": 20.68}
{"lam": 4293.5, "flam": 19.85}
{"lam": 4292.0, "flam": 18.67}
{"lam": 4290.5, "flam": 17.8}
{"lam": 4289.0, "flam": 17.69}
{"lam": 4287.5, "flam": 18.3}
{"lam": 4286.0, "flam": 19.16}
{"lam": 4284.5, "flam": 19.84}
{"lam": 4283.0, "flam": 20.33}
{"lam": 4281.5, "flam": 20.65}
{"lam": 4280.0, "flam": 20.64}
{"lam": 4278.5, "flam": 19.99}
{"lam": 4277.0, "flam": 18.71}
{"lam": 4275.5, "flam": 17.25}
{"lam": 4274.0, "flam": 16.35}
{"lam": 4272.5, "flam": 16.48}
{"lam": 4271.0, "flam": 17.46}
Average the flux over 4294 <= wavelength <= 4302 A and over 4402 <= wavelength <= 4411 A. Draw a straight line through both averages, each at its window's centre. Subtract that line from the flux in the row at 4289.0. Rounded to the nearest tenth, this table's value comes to -1.9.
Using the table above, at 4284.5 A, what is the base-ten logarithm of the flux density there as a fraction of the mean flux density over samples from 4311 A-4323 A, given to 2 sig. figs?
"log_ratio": -0.11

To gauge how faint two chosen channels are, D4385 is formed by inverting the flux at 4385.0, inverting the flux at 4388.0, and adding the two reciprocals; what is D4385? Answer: 0.078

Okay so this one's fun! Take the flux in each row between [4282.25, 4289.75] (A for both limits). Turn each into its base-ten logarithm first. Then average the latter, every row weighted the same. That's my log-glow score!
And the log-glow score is 1.28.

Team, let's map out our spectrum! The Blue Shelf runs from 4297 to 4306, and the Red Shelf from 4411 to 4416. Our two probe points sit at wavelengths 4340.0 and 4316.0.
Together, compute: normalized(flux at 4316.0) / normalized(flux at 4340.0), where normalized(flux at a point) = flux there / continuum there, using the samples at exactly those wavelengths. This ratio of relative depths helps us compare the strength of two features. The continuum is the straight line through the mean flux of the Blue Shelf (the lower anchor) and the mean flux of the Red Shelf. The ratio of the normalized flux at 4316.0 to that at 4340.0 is 1.04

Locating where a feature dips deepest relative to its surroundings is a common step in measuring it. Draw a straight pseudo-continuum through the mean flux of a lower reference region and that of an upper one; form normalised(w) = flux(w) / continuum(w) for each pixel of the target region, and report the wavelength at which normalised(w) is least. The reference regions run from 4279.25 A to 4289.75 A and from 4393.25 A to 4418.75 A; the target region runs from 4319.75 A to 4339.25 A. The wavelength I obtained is 4325.0 A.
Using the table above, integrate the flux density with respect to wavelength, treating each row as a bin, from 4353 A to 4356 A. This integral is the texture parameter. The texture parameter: 73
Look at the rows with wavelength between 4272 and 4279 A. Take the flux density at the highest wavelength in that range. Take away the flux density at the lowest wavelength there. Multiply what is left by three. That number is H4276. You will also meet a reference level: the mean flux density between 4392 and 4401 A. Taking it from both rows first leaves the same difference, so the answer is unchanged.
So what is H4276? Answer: 11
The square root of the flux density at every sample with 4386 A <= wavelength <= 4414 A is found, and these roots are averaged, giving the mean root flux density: 5.44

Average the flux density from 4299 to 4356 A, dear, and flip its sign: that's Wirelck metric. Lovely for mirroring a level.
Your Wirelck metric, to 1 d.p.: -25.7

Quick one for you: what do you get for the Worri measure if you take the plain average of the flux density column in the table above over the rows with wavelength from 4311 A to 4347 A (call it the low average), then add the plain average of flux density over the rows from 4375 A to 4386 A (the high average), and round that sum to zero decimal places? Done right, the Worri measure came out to 52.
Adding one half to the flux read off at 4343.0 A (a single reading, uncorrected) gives 29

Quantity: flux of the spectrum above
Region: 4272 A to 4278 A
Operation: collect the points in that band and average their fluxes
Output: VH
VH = 17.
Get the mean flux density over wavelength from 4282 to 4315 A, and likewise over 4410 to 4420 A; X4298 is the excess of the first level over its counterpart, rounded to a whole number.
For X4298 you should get -12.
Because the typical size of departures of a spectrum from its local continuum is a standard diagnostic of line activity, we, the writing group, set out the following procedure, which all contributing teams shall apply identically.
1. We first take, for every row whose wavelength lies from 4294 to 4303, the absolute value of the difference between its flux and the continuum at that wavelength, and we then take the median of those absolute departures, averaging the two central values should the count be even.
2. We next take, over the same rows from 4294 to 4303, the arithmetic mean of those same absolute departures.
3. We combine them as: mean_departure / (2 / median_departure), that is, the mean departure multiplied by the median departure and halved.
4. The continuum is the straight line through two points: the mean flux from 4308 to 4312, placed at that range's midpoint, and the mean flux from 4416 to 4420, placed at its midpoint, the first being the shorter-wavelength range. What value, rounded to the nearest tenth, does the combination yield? 1.9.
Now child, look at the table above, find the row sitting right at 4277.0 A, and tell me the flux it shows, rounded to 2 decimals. 18.71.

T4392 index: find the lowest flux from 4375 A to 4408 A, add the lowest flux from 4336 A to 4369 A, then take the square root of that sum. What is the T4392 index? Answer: 6.87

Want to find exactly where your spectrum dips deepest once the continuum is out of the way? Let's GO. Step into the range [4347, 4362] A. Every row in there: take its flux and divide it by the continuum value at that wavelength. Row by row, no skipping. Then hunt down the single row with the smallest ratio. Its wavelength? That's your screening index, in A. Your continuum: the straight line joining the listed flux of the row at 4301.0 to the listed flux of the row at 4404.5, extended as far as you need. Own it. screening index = 4359.5 A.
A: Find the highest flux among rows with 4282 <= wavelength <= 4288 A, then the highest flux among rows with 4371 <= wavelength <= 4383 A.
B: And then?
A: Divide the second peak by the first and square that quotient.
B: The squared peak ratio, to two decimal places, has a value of 1.98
